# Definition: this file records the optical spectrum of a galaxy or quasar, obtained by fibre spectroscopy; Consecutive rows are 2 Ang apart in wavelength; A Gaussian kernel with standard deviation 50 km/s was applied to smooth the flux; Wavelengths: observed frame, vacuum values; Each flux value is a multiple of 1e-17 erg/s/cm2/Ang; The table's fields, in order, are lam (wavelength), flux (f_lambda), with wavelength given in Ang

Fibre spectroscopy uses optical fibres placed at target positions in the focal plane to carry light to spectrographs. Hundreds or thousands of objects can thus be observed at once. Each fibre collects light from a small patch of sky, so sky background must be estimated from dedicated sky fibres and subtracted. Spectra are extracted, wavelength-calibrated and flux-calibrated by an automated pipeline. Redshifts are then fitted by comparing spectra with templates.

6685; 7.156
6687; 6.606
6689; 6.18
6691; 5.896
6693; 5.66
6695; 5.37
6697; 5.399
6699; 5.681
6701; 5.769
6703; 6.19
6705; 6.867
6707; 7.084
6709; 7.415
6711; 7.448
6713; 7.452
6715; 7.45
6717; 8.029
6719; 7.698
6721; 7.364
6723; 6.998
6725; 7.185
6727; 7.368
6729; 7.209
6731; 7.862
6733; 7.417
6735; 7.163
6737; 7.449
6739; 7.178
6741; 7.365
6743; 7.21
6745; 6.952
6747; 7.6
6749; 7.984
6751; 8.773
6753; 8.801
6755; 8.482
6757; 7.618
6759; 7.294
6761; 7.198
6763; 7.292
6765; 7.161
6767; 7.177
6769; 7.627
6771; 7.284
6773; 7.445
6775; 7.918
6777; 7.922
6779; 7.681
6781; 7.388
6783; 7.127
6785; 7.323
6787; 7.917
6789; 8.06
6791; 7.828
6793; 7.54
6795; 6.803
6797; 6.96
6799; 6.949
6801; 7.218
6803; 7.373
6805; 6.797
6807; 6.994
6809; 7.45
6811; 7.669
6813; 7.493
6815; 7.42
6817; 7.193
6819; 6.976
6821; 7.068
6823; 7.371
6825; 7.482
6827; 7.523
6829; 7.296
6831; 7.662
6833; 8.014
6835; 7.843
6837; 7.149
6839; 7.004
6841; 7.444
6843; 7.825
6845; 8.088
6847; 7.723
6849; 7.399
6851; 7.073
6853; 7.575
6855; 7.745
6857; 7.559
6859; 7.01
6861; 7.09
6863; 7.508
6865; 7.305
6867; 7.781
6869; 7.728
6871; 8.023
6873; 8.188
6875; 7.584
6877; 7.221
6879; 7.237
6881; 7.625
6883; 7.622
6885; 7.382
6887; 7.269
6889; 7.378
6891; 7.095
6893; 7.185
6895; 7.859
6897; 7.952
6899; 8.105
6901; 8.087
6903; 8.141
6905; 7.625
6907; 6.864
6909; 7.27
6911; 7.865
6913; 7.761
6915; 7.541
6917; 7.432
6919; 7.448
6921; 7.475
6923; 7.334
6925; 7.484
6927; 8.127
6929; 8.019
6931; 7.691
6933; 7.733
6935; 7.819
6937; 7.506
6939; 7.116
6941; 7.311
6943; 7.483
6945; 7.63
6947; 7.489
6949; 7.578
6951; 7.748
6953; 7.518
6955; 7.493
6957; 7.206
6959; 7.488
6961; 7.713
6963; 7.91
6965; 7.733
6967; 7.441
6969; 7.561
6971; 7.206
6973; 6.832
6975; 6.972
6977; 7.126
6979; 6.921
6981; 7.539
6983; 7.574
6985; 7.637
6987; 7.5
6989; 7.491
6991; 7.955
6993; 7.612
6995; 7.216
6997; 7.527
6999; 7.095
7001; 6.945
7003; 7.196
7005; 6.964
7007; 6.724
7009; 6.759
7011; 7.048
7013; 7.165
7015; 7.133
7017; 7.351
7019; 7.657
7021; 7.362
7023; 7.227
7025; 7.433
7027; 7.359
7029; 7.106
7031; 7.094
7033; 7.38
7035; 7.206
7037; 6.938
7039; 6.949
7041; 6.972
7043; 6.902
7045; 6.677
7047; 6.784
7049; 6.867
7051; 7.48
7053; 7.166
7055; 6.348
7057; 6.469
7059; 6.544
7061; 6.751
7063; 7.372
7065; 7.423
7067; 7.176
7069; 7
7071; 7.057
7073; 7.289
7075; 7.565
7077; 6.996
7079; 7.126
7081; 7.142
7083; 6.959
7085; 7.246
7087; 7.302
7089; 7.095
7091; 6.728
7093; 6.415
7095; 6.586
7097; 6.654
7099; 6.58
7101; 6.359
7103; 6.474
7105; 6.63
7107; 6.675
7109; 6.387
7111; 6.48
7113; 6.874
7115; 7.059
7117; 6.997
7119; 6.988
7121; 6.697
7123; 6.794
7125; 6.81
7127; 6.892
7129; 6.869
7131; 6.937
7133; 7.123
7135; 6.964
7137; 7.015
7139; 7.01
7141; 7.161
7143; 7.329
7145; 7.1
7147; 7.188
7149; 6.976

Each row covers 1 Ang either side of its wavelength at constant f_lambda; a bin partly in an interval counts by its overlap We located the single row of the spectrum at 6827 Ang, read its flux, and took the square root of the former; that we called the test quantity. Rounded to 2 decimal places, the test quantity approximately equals 2.74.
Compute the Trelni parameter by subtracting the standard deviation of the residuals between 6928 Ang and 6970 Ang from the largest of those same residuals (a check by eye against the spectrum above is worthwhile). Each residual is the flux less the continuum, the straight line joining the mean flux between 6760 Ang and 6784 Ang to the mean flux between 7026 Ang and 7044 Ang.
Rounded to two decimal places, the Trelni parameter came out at 0.57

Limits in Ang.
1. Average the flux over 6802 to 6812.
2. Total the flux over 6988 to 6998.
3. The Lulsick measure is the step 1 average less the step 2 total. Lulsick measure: -30.5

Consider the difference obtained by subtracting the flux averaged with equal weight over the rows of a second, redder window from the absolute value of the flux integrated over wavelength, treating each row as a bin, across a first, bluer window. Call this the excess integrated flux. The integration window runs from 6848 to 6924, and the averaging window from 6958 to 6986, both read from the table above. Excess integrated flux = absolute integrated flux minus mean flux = 565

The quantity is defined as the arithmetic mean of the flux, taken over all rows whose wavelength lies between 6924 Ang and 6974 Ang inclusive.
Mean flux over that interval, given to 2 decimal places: 7.55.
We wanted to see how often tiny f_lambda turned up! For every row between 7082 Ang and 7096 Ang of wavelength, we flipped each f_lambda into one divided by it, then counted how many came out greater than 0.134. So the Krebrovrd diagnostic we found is 7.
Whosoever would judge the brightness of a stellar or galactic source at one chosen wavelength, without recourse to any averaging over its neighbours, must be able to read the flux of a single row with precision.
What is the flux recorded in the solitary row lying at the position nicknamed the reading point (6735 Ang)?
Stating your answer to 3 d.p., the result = 7.163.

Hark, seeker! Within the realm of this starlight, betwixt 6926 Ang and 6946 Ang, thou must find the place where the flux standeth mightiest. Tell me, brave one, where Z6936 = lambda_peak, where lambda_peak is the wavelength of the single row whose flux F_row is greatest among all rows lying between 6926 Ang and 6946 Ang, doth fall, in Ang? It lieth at 6927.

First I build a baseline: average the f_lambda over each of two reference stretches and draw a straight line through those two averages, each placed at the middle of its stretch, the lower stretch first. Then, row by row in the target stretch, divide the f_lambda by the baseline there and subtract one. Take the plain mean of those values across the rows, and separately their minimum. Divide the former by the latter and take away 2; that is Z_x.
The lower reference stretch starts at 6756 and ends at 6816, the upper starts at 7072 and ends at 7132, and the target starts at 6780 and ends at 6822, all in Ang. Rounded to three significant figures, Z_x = -1.90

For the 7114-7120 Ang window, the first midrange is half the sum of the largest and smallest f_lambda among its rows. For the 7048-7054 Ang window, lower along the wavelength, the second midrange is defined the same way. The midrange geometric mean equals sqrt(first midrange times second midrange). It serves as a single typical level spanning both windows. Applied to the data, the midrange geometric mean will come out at 7.10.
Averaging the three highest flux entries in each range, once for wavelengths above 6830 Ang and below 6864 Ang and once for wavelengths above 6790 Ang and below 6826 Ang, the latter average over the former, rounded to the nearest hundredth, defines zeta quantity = 0.96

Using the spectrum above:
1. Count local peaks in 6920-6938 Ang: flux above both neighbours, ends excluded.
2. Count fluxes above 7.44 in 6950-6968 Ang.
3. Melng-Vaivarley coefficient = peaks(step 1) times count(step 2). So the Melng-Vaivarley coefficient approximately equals 16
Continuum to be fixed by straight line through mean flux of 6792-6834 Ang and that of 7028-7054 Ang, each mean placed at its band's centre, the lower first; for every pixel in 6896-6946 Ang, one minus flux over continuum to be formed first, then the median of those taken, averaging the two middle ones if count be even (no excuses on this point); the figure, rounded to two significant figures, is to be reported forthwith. -0.060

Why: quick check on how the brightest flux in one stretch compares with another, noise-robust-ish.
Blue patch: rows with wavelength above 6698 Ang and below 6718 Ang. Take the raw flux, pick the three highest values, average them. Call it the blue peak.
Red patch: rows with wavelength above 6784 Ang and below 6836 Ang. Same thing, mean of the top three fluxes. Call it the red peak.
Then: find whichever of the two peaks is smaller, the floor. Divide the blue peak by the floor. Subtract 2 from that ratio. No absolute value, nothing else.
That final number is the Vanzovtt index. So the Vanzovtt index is -1.00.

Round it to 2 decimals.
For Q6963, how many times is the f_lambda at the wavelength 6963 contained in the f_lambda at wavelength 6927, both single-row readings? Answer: 1.03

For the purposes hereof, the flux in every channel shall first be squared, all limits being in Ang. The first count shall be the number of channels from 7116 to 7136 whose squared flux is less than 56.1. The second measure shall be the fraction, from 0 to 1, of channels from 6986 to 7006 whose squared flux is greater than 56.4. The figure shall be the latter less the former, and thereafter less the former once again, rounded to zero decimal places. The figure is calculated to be -20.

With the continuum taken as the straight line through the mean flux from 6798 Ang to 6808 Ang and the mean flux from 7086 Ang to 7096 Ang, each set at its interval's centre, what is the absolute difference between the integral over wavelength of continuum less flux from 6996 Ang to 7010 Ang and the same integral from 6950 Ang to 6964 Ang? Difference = 7.2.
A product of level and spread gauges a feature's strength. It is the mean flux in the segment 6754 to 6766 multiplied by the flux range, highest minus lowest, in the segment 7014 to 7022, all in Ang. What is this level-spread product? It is 3.9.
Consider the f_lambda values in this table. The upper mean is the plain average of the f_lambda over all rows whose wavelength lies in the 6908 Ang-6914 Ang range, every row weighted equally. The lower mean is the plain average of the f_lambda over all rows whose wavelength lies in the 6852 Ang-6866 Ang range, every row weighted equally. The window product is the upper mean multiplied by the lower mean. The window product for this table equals 56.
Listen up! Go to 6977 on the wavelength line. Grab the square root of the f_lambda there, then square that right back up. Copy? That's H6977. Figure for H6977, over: 7.1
